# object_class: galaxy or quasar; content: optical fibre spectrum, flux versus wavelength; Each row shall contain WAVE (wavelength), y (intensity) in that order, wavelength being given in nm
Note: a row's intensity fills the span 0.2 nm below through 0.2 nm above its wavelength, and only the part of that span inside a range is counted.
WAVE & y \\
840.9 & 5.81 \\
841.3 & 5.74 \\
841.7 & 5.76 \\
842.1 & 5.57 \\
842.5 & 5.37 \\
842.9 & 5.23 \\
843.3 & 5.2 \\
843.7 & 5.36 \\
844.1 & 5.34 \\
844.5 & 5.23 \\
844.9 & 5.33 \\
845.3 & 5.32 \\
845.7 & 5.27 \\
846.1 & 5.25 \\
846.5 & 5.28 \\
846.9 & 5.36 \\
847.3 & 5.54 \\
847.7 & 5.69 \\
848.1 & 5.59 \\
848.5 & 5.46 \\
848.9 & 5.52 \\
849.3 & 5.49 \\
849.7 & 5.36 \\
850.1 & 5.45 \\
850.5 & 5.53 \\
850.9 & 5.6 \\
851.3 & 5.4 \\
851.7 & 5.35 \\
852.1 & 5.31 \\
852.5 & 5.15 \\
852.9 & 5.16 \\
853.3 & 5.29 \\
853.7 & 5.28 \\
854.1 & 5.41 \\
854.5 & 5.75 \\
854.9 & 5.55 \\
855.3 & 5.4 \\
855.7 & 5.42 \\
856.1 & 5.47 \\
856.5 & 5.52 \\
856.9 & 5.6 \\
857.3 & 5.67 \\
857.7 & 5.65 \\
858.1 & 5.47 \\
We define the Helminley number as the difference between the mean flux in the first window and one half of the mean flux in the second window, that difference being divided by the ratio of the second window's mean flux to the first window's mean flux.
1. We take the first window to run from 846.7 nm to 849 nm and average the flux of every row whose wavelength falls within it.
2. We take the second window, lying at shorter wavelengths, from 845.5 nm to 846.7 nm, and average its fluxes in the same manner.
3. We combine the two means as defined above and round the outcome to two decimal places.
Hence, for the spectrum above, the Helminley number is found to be 3.04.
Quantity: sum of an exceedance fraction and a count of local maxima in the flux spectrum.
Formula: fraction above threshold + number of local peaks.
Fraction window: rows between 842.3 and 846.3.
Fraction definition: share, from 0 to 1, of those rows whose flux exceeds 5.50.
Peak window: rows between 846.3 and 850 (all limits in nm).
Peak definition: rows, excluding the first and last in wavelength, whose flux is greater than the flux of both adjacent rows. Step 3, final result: 2.00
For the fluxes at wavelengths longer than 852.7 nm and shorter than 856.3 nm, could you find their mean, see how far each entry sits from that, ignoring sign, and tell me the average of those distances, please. 0.12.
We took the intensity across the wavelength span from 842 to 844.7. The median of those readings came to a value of 5.34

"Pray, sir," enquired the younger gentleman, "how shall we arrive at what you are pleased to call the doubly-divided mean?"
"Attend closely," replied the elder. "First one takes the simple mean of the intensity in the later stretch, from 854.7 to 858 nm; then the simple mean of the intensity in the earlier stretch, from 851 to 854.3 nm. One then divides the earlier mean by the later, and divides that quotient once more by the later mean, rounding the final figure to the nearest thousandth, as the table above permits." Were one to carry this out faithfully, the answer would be 0.173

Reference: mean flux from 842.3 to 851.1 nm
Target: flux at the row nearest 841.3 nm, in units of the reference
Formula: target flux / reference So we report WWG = 1.063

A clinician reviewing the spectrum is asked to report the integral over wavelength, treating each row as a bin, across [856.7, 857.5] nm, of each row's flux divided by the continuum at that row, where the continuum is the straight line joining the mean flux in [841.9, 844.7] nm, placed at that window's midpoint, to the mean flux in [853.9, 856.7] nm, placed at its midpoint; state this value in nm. 0.815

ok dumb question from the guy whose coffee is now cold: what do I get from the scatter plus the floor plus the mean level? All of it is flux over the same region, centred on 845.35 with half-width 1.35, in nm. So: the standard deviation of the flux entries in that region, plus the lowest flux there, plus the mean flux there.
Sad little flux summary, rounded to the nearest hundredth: 10.56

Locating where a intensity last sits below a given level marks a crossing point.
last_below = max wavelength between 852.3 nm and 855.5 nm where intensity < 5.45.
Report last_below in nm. 855.3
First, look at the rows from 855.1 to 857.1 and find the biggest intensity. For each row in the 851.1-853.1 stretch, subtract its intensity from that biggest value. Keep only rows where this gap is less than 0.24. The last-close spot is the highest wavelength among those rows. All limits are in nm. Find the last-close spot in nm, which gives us 851.3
